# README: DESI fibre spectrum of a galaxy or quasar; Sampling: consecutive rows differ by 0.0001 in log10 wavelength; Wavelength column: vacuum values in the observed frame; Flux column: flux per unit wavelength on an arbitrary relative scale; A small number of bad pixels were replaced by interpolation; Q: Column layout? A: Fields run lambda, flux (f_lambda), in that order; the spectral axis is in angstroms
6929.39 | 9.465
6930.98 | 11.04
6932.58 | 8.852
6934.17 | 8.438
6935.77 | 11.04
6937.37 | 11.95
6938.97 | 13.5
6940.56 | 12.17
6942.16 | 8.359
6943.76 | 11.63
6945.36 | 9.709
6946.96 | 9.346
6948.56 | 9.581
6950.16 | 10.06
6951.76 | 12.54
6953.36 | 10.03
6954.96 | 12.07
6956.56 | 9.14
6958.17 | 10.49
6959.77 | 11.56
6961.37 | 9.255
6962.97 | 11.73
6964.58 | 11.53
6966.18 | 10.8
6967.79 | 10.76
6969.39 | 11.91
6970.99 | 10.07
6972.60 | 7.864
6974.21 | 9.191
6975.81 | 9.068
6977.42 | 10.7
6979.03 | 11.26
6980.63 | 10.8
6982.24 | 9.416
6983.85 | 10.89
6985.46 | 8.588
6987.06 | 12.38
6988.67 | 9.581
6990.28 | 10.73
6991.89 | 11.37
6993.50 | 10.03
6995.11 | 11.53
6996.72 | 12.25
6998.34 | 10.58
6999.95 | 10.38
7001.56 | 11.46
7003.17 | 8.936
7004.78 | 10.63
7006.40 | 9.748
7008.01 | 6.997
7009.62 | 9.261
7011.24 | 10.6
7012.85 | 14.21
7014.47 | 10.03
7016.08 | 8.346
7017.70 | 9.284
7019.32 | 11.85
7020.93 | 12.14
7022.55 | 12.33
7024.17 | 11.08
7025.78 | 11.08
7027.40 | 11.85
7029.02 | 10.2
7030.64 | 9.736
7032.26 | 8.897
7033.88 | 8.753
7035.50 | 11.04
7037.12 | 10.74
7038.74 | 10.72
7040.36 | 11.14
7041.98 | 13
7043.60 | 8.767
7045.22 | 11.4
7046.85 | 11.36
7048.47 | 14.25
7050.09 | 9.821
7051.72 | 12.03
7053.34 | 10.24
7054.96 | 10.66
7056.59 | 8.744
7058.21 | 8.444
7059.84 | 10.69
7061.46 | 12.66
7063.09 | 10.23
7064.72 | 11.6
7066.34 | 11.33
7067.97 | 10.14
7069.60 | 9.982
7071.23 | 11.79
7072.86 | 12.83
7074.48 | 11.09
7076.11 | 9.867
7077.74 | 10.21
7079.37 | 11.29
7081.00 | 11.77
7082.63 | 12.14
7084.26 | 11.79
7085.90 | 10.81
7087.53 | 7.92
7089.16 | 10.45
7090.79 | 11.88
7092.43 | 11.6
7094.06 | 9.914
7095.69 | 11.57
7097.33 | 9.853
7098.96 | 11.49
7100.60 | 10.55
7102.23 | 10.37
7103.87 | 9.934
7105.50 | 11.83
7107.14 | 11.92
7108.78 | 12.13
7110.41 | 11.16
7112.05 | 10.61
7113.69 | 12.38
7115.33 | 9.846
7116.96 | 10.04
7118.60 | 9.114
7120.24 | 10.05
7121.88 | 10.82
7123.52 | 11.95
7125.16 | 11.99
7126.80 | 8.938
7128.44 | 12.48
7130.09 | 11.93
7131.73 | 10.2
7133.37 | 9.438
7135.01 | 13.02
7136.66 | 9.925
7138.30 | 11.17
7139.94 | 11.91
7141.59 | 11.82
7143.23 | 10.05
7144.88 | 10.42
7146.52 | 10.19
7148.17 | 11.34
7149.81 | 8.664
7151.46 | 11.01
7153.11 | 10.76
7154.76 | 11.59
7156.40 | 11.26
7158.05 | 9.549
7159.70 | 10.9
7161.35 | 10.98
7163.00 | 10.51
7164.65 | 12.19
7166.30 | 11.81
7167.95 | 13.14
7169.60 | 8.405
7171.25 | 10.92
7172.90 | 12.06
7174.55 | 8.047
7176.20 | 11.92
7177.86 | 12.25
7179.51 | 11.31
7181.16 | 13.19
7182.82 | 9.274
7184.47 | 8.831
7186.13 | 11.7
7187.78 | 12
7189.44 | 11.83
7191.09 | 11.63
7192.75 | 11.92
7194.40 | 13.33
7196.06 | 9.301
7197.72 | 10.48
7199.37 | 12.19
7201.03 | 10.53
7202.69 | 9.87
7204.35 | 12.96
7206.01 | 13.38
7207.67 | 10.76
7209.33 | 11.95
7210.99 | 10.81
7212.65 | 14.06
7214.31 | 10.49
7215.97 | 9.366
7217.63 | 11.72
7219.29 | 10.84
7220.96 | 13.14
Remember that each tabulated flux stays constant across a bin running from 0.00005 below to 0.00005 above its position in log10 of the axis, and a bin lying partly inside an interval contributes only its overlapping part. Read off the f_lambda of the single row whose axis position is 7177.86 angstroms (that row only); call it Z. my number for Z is 12.25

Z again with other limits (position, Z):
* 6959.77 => 11.56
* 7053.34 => 10.24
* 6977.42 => 10.7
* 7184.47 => 8.831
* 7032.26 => 8.897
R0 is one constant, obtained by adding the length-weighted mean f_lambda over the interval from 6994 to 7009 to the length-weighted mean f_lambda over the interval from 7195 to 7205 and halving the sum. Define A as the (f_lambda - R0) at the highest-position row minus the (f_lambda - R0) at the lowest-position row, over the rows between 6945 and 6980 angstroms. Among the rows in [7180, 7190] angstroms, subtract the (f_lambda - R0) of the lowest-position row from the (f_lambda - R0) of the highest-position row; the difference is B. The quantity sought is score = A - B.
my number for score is 3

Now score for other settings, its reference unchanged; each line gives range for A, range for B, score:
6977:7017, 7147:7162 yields -2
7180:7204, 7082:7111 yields -2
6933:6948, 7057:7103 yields -1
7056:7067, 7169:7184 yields 2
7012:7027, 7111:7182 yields -6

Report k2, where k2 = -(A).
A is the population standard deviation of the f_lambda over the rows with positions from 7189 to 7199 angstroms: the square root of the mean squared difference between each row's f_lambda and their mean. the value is -1.26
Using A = 1.3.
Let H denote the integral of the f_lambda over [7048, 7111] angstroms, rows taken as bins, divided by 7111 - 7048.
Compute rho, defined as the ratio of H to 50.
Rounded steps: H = 10.9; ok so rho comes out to 0.219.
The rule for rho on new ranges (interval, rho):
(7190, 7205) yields 0.227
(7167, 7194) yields 0.224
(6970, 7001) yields 0.207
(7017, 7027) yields 0.227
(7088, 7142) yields 0.219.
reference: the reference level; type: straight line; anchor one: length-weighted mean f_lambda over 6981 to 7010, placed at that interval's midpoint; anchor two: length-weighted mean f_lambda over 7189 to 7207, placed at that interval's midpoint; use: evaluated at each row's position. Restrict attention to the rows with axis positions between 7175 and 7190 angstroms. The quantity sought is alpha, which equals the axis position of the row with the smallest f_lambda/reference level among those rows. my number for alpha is 7184.47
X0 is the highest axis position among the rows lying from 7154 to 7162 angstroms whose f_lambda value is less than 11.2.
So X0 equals 7161.35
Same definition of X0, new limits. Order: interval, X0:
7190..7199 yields 7197.72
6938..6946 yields 6945.36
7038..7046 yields 7043.60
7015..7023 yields 7017.70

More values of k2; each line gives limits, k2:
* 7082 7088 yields -1.66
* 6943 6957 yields -1.20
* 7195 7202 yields -1.03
